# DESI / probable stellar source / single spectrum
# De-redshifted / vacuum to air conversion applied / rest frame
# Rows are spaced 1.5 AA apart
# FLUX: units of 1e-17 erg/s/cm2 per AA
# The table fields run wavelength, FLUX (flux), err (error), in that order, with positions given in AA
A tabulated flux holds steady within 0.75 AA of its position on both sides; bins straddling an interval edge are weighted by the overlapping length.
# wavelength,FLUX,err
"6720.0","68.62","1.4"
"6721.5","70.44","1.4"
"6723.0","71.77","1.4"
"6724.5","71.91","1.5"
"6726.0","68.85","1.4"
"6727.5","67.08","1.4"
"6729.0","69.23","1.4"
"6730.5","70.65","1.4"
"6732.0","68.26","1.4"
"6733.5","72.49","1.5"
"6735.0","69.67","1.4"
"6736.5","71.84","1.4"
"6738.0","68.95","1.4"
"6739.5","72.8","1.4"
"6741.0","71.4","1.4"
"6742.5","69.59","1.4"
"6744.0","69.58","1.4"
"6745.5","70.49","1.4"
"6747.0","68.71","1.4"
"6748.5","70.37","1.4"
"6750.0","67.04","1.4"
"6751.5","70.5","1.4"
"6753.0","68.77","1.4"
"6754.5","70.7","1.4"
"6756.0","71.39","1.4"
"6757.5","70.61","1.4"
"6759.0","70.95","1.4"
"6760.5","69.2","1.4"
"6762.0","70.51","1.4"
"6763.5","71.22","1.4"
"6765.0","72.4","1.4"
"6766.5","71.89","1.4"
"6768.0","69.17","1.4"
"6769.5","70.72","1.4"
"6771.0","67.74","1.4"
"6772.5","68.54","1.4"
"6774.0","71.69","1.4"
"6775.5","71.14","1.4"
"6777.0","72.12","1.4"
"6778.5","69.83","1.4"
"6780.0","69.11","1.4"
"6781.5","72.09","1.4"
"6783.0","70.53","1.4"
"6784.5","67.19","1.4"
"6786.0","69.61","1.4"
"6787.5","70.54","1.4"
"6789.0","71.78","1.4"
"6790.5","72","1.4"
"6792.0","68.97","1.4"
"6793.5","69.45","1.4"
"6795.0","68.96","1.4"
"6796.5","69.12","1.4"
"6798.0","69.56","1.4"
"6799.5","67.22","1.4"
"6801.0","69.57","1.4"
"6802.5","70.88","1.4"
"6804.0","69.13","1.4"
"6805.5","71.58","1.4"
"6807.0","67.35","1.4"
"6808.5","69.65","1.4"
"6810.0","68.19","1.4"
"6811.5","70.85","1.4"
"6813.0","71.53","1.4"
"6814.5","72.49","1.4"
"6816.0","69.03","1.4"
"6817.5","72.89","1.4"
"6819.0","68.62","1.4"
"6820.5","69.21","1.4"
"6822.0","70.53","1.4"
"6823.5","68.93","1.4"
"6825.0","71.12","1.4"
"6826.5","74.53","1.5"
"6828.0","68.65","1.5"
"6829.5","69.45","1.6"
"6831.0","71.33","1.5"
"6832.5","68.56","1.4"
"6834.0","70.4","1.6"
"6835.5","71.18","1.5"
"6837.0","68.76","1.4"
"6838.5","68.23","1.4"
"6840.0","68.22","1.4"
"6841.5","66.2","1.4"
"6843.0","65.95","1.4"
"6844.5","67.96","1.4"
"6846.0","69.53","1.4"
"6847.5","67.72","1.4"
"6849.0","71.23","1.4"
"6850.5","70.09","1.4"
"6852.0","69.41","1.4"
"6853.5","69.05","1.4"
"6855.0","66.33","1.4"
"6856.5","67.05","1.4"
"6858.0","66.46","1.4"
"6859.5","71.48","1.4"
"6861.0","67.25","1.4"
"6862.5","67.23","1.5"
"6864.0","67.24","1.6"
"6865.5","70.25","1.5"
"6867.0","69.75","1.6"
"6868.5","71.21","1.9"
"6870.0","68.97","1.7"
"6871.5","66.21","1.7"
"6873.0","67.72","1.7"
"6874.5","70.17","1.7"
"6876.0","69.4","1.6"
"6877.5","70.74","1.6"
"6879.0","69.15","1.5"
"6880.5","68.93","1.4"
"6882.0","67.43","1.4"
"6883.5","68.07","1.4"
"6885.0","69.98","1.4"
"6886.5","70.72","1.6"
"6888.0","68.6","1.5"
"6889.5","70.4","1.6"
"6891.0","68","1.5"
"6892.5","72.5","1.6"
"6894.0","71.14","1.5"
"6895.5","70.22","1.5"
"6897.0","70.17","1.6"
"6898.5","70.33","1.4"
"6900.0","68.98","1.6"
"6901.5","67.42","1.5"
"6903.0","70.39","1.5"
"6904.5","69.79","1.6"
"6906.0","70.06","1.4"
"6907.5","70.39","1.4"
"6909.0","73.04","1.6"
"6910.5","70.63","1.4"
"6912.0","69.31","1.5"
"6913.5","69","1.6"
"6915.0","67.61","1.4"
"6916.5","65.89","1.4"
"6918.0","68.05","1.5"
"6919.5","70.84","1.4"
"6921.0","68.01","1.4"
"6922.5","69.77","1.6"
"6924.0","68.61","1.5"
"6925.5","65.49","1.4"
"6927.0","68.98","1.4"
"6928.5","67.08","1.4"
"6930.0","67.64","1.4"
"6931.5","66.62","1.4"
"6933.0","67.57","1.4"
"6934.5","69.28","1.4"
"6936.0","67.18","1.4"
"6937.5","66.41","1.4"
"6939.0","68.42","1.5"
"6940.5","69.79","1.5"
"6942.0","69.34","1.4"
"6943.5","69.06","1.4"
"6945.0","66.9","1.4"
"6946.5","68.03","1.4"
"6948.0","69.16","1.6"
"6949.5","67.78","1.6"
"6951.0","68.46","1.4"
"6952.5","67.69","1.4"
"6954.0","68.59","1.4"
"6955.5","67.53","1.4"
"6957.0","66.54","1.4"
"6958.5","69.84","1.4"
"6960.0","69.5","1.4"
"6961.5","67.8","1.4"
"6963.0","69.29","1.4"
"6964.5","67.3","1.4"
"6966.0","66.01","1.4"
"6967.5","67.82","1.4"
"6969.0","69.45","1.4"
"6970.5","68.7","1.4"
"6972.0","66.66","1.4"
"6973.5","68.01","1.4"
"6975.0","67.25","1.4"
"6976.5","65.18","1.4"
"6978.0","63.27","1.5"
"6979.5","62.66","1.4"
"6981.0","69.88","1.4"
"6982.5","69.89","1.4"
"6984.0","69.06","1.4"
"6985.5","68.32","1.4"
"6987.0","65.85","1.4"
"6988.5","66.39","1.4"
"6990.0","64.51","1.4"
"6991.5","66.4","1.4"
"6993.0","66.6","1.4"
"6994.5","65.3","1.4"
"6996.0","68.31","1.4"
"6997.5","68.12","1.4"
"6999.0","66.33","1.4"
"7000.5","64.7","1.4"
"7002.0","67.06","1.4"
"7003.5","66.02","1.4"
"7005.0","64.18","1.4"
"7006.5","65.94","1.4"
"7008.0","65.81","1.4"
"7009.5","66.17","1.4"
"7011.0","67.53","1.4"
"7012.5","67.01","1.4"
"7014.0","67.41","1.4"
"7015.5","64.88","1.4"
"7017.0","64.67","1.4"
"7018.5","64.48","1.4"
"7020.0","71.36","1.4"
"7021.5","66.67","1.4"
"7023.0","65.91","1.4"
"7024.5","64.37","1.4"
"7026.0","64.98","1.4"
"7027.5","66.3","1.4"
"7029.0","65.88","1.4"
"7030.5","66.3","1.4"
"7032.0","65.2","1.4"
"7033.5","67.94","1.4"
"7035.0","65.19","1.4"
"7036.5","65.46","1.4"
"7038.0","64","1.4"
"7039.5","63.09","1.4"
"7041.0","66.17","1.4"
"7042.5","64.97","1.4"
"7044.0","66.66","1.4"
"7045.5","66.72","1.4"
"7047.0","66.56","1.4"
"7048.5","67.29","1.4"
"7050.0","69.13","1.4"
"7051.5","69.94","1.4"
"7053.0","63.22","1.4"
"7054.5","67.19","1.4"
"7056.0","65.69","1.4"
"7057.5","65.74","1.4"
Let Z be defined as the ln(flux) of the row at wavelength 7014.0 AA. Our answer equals 4.21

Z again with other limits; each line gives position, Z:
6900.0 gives 4.23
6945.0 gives 4.20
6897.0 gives 4.25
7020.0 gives 4.27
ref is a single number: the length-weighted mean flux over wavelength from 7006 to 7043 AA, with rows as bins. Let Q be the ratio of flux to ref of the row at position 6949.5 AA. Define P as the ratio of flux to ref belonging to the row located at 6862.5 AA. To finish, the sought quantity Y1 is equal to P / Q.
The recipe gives 0.99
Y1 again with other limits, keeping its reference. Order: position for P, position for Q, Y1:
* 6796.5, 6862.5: 1.03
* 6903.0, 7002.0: 1.05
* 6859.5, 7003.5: 1.08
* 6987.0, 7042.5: 1.01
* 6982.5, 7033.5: 1.03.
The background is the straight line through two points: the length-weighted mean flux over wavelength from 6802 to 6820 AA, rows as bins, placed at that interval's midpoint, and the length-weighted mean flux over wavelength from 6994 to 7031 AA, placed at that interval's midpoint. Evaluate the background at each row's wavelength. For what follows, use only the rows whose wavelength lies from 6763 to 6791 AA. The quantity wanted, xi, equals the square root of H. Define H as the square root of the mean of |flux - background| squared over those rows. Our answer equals 1.25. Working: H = 1.56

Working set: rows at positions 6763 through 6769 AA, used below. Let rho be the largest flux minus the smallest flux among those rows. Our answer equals 3.2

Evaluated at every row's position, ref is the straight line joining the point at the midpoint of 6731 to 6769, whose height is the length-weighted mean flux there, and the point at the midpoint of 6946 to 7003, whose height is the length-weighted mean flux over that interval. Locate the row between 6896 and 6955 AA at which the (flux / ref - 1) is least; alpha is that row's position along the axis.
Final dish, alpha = 6925.5 AA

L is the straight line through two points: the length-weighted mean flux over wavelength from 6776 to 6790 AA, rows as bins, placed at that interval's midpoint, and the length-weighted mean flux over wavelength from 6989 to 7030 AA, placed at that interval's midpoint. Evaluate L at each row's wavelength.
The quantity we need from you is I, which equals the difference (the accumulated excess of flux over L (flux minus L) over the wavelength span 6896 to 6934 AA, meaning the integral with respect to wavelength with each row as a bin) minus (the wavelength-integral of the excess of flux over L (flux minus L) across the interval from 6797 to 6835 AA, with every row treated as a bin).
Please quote 25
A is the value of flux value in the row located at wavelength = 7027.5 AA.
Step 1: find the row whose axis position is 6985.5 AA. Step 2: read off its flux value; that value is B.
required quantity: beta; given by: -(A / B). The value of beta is -0.97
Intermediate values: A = 66.3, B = 68.32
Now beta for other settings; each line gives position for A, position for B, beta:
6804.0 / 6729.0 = -1.00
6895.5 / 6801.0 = -1.01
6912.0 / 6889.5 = -0.98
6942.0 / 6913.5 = -1.00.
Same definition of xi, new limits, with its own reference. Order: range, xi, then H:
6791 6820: 1.30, 1.69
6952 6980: 1.35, 1.83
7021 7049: 1.09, 1.19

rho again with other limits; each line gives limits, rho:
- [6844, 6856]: 4.9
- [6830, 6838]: 2.8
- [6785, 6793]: 3.0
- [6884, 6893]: 4.5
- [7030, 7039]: 3.9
